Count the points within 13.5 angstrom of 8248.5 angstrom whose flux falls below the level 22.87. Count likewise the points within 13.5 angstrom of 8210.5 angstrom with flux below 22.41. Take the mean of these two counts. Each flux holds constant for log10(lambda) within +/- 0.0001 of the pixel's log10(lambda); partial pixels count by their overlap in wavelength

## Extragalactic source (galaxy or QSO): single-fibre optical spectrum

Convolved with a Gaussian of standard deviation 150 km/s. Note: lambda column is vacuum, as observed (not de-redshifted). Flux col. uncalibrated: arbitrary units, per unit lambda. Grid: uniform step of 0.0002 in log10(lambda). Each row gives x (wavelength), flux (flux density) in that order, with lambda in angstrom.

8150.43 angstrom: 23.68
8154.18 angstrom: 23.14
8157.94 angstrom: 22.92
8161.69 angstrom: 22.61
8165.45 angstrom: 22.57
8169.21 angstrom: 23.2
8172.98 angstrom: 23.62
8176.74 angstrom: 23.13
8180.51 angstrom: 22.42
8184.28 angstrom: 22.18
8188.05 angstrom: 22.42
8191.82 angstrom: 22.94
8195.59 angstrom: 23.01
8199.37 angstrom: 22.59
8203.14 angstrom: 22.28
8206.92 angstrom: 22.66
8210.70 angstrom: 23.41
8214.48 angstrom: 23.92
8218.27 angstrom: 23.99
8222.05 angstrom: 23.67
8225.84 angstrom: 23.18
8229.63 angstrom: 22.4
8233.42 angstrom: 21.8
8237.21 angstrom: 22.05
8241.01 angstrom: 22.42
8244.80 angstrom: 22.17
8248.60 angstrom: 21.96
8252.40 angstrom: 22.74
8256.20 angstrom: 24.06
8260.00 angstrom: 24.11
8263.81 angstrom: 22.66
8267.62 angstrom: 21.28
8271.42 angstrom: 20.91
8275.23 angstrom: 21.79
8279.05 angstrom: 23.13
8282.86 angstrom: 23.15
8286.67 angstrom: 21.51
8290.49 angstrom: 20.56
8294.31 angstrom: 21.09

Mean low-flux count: 3.00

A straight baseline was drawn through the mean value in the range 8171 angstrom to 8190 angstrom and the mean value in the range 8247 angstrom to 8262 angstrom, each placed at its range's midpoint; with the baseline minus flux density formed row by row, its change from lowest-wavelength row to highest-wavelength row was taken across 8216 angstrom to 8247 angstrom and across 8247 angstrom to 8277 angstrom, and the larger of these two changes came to 2.0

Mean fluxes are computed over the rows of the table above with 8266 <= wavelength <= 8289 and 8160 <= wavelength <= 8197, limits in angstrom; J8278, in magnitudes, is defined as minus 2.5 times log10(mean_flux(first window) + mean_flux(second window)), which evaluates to -4.13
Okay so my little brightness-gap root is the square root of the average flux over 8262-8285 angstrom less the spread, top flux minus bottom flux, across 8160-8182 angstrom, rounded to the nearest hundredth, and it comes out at 4.58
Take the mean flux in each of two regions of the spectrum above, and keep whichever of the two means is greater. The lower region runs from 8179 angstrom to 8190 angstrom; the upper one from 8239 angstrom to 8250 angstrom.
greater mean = 22.3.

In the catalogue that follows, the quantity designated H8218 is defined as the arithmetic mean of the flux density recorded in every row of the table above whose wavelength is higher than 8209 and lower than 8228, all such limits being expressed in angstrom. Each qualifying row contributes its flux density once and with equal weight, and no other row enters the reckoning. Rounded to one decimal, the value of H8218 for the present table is 23.6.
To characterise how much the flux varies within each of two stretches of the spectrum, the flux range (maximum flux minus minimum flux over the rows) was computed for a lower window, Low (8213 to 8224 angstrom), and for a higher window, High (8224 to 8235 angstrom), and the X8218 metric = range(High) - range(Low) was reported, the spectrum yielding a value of 1.1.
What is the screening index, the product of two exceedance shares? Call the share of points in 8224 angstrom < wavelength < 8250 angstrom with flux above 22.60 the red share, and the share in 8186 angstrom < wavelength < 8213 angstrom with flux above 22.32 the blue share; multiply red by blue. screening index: 0.12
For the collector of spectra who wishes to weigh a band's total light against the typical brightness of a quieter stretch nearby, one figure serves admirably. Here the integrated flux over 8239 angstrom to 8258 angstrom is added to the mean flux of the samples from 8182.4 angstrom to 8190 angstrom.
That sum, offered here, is 453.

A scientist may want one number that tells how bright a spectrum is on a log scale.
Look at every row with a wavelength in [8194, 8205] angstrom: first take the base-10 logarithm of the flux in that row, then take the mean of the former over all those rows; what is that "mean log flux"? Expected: 1.35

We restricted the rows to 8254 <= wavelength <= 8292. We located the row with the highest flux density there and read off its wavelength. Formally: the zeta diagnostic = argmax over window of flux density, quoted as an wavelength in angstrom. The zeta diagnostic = 8260.00 angstrom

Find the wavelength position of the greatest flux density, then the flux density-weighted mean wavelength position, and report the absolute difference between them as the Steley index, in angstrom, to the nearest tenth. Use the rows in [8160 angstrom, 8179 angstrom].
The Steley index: 3.7 angstrom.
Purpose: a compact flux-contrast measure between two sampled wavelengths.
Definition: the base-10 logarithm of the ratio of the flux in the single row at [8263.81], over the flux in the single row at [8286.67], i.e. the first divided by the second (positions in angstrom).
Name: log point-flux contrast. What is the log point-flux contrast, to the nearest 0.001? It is 0.023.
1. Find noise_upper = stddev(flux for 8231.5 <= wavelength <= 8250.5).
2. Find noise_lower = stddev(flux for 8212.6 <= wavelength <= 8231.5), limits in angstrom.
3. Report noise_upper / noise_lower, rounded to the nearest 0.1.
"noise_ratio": 0.4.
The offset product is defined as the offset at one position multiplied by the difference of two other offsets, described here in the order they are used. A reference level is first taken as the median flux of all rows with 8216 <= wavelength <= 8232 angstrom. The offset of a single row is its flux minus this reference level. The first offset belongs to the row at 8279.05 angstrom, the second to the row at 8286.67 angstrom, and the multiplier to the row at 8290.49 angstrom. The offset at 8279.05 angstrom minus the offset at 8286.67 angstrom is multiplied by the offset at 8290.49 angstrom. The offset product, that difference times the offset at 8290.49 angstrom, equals -5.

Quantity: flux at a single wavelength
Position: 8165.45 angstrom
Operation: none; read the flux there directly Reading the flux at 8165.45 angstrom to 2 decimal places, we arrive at 22.57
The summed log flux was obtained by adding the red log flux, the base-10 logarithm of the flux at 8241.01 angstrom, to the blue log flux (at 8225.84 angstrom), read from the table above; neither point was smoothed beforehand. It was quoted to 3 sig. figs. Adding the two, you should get 2.72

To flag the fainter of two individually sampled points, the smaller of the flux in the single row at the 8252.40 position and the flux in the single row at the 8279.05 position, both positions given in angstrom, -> 22.7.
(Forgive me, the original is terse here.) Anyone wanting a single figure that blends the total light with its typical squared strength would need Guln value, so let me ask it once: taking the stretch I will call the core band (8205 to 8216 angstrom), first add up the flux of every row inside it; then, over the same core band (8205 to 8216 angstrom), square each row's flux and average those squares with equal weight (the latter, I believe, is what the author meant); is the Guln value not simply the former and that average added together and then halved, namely 307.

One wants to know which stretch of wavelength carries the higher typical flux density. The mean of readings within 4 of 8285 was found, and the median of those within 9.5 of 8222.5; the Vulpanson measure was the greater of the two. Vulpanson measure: 23.7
